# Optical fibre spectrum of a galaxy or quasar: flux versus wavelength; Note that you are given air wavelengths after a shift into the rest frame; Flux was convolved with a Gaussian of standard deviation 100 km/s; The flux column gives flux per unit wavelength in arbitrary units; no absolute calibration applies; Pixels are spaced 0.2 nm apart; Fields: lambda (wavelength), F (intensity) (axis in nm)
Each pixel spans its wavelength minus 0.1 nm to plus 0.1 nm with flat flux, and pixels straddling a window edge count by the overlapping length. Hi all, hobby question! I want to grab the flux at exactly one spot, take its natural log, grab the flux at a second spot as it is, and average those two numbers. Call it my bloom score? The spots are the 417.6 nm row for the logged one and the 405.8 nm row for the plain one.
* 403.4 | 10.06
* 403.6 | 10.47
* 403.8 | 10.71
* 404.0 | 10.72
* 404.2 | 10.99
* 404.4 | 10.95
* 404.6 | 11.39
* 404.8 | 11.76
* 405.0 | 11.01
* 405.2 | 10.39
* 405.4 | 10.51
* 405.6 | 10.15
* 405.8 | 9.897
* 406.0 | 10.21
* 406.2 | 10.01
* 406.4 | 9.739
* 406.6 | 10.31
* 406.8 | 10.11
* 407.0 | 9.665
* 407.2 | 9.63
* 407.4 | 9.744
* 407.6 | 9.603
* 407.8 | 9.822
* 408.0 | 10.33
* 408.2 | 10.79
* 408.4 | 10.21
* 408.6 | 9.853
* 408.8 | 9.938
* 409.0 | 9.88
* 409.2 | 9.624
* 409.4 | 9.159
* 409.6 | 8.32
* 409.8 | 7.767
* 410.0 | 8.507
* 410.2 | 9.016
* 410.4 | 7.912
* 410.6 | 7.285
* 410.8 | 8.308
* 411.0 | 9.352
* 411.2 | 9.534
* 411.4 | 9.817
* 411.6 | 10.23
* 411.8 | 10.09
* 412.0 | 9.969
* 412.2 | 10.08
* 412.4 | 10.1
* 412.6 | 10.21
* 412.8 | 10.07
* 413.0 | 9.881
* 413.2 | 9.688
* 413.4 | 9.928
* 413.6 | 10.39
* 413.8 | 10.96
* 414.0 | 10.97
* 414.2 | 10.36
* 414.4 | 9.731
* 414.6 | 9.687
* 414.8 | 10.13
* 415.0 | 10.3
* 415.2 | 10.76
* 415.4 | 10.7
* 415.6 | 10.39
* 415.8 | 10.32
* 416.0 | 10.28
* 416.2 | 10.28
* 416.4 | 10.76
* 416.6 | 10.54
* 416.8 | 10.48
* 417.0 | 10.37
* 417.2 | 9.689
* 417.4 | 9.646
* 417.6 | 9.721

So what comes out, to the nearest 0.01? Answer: 6.09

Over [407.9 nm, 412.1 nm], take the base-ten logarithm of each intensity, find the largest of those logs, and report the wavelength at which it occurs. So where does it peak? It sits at 408.2 nm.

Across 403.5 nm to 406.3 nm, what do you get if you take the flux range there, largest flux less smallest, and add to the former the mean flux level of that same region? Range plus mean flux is 12.5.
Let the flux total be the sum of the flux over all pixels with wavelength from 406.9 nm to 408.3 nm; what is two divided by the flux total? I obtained 0.029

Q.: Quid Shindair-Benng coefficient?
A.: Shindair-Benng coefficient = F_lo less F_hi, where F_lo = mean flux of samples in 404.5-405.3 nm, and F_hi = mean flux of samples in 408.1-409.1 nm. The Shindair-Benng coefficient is 1.0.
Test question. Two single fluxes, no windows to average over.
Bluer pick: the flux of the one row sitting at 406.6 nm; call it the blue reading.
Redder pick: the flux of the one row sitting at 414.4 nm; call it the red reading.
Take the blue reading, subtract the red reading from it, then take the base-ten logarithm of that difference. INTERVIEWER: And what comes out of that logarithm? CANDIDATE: -0.24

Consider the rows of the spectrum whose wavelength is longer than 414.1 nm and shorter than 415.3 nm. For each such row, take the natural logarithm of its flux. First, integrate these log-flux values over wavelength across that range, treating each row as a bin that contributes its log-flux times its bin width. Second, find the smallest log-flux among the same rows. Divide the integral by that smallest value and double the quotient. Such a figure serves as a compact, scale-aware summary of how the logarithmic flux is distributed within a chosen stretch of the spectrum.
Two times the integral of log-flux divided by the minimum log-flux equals 2.4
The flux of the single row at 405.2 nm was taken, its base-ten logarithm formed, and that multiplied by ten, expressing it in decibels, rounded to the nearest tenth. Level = 10.2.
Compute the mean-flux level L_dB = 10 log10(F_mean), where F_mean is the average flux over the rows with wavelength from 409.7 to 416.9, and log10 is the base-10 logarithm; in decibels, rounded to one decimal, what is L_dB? 9.9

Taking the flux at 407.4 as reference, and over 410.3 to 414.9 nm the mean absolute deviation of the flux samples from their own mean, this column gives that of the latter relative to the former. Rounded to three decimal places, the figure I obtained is 0.059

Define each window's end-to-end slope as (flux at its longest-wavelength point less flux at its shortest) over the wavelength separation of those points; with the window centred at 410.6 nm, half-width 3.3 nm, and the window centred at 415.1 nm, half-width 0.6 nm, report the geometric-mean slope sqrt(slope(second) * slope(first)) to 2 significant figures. 0.37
